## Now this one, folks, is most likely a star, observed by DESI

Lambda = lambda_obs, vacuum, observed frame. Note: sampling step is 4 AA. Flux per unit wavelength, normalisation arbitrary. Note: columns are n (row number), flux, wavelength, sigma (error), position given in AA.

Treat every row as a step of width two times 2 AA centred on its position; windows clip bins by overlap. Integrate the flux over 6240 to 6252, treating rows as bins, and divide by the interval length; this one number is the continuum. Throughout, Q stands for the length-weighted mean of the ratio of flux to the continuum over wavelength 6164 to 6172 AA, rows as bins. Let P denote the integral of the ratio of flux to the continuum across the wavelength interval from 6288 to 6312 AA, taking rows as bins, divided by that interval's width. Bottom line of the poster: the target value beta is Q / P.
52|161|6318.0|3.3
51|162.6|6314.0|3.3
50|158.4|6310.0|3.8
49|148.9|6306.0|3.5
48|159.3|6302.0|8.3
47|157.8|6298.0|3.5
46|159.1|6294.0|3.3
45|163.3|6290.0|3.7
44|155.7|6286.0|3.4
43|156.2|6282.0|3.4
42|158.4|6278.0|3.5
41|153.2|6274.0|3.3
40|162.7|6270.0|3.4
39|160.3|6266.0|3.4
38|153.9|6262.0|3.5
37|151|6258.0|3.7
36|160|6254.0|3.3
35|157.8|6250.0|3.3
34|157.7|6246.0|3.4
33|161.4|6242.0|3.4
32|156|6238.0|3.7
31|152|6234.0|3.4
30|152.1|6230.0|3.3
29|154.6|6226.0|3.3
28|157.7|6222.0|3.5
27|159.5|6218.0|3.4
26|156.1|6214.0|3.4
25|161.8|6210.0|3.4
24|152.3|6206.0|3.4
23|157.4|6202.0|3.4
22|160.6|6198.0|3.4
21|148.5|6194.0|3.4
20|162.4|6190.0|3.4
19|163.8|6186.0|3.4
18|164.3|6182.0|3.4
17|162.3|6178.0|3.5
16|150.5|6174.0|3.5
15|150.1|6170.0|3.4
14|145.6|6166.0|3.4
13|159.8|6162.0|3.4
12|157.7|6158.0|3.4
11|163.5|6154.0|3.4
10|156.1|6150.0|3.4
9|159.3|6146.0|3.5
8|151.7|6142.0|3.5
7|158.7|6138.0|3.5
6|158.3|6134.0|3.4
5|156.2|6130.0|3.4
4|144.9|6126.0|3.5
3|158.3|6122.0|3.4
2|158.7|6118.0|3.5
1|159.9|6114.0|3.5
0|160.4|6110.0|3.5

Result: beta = 0.94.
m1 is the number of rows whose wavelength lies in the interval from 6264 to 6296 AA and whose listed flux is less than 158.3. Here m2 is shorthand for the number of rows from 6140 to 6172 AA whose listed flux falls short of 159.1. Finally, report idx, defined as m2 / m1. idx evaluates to 1.7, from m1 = 3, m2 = 5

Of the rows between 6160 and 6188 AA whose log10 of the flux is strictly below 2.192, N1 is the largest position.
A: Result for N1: 6174.0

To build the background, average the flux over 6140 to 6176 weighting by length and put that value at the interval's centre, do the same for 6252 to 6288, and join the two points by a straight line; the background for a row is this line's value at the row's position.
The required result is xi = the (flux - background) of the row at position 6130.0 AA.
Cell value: 1.8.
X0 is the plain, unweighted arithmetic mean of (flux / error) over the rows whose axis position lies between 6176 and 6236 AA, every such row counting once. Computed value 46.4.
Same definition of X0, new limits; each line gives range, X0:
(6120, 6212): 45.7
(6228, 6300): 45.8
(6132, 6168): 45.7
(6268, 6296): 46.2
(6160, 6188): 45.7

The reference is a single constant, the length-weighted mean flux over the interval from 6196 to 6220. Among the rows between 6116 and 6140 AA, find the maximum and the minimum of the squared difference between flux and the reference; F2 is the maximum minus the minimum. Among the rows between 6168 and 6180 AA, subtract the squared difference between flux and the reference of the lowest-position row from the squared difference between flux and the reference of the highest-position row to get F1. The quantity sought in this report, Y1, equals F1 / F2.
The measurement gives -0.25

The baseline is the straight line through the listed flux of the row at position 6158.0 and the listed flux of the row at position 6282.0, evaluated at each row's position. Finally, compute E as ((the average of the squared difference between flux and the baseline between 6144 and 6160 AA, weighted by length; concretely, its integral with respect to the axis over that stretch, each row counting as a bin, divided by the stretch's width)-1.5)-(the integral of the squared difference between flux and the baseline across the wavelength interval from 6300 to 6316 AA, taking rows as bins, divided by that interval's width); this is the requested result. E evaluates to -20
